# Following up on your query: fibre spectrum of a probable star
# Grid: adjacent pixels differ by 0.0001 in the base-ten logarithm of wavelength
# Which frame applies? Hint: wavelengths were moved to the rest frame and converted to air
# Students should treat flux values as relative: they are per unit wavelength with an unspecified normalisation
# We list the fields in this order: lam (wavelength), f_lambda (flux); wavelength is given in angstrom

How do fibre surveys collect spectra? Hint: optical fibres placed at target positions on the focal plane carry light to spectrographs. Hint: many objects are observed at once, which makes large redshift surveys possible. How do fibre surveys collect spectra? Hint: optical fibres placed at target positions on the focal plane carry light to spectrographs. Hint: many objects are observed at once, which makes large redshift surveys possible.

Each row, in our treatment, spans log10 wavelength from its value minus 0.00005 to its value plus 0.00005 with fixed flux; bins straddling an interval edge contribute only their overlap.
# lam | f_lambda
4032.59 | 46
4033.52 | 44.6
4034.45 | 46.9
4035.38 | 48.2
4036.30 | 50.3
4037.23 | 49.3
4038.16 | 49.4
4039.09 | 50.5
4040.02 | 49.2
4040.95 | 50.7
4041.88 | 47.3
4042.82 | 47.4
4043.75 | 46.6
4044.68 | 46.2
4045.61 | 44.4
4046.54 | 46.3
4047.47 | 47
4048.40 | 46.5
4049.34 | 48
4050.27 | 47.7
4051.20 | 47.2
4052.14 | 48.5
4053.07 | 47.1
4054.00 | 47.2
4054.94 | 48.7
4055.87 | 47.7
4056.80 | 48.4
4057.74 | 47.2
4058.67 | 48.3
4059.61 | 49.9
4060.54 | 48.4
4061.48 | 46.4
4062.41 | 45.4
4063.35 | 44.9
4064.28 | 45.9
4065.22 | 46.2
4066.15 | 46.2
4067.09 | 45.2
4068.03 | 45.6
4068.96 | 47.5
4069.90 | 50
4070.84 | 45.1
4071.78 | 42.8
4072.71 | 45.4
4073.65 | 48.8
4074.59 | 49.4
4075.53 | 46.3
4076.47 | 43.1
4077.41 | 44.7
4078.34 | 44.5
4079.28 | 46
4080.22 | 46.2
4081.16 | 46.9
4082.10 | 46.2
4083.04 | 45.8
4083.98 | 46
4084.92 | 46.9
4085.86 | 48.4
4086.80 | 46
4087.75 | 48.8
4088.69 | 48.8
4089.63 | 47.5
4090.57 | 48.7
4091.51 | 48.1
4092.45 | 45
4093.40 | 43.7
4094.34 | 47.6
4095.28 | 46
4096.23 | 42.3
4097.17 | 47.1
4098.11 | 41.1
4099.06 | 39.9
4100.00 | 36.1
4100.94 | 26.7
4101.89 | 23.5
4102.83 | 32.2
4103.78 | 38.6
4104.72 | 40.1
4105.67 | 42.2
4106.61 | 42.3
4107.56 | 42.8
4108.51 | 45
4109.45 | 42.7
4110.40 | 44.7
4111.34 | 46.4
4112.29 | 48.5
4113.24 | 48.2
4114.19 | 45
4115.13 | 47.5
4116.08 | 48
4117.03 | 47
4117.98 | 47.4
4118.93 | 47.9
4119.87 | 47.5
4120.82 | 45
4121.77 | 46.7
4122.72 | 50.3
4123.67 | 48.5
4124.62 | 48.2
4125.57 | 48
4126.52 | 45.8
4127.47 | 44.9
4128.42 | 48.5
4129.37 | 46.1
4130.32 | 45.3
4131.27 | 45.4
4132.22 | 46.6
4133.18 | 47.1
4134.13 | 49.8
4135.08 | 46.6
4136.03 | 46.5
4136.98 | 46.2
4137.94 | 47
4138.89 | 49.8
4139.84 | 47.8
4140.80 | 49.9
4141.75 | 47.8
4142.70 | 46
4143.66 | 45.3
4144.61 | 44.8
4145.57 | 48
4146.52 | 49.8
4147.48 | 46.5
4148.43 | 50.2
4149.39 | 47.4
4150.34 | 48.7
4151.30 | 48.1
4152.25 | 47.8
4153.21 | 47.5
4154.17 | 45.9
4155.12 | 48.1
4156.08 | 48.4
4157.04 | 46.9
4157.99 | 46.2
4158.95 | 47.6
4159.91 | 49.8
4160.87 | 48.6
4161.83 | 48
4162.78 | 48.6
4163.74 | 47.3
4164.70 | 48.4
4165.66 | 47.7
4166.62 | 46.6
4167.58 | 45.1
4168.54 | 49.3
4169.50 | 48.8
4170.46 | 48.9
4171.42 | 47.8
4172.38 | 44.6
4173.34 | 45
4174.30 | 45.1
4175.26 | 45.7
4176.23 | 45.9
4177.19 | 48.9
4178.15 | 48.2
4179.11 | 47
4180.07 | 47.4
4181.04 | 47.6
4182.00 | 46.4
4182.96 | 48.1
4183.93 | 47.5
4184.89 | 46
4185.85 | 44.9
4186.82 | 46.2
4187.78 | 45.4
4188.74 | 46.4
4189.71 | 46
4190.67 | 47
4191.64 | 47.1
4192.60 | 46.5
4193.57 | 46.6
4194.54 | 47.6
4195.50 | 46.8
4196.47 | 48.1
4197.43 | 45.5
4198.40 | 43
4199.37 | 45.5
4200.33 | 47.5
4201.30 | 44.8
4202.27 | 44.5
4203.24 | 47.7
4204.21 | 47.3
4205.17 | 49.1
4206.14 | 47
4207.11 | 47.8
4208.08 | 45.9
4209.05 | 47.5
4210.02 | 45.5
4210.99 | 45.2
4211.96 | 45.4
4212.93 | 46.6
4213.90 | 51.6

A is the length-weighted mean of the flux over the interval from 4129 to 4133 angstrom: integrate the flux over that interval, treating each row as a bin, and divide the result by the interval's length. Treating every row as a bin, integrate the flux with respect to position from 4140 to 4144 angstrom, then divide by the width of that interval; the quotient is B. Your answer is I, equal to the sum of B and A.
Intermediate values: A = 45.9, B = 47.30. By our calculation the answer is 93.2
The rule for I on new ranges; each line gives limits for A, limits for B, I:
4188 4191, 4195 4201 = 92.5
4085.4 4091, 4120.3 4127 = 95.5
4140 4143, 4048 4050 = 95.2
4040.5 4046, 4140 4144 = 94.4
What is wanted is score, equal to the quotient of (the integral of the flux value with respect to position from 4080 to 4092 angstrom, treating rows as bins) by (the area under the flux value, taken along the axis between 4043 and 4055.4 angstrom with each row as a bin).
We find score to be 0.97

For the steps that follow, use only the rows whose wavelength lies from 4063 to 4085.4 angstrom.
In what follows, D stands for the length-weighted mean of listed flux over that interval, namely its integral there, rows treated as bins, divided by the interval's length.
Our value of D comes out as 46.1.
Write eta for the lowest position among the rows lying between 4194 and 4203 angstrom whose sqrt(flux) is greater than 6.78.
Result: 4194.54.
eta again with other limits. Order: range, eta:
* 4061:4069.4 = 4061.48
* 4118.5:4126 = 4118.93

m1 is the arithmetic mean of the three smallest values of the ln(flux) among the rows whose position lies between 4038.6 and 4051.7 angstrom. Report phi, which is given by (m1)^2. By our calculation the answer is 14.6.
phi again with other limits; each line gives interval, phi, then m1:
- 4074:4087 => 14.3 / 3.79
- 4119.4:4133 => 14.5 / 3.81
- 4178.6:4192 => 14.6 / 3.82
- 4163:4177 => 14.5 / 3.80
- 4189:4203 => 14.3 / 3.79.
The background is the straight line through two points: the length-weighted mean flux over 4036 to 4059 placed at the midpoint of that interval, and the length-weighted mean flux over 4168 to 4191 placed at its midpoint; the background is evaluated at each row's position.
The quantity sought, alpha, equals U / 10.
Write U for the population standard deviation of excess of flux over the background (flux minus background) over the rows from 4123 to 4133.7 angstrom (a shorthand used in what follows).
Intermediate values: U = 1.3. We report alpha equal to 0.129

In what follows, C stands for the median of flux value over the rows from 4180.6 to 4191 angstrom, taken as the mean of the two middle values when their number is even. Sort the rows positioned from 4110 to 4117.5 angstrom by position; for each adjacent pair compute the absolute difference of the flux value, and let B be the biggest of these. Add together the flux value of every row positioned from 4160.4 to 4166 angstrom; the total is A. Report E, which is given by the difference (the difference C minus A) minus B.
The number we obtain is -245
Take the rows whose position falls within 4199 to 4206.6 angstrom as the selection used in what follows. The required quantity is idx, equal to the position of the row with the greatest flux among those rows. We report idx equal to 4205.17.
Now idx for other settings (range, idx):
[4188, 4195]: 4194.54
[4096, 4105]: 4097.17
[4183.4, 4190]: 4183.93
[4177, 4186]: 4177.19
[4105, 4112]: 4111.34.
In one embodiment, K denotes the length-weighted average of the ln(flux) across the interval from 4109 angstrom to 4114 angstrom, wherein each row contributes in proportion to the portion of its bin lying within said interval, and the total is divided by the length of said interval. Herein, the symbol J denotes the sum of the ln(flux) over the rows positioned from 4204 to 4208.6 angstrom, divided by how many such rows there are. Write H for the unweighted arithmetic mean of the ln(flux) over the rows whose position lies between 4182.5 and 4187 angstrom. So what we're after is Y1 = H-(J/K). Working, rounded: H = 3.84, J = 3.86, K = 3.82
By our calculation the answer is 2.83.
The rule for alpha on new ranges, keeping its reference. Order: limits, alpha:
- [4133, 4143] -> 0.143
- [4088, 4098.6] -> 0.250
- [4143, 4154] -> 0.159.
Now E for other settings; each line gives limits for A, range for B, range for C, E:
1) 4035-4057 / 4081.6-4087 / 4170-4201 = -1106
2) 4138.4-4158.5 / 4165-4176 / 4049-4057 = -957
